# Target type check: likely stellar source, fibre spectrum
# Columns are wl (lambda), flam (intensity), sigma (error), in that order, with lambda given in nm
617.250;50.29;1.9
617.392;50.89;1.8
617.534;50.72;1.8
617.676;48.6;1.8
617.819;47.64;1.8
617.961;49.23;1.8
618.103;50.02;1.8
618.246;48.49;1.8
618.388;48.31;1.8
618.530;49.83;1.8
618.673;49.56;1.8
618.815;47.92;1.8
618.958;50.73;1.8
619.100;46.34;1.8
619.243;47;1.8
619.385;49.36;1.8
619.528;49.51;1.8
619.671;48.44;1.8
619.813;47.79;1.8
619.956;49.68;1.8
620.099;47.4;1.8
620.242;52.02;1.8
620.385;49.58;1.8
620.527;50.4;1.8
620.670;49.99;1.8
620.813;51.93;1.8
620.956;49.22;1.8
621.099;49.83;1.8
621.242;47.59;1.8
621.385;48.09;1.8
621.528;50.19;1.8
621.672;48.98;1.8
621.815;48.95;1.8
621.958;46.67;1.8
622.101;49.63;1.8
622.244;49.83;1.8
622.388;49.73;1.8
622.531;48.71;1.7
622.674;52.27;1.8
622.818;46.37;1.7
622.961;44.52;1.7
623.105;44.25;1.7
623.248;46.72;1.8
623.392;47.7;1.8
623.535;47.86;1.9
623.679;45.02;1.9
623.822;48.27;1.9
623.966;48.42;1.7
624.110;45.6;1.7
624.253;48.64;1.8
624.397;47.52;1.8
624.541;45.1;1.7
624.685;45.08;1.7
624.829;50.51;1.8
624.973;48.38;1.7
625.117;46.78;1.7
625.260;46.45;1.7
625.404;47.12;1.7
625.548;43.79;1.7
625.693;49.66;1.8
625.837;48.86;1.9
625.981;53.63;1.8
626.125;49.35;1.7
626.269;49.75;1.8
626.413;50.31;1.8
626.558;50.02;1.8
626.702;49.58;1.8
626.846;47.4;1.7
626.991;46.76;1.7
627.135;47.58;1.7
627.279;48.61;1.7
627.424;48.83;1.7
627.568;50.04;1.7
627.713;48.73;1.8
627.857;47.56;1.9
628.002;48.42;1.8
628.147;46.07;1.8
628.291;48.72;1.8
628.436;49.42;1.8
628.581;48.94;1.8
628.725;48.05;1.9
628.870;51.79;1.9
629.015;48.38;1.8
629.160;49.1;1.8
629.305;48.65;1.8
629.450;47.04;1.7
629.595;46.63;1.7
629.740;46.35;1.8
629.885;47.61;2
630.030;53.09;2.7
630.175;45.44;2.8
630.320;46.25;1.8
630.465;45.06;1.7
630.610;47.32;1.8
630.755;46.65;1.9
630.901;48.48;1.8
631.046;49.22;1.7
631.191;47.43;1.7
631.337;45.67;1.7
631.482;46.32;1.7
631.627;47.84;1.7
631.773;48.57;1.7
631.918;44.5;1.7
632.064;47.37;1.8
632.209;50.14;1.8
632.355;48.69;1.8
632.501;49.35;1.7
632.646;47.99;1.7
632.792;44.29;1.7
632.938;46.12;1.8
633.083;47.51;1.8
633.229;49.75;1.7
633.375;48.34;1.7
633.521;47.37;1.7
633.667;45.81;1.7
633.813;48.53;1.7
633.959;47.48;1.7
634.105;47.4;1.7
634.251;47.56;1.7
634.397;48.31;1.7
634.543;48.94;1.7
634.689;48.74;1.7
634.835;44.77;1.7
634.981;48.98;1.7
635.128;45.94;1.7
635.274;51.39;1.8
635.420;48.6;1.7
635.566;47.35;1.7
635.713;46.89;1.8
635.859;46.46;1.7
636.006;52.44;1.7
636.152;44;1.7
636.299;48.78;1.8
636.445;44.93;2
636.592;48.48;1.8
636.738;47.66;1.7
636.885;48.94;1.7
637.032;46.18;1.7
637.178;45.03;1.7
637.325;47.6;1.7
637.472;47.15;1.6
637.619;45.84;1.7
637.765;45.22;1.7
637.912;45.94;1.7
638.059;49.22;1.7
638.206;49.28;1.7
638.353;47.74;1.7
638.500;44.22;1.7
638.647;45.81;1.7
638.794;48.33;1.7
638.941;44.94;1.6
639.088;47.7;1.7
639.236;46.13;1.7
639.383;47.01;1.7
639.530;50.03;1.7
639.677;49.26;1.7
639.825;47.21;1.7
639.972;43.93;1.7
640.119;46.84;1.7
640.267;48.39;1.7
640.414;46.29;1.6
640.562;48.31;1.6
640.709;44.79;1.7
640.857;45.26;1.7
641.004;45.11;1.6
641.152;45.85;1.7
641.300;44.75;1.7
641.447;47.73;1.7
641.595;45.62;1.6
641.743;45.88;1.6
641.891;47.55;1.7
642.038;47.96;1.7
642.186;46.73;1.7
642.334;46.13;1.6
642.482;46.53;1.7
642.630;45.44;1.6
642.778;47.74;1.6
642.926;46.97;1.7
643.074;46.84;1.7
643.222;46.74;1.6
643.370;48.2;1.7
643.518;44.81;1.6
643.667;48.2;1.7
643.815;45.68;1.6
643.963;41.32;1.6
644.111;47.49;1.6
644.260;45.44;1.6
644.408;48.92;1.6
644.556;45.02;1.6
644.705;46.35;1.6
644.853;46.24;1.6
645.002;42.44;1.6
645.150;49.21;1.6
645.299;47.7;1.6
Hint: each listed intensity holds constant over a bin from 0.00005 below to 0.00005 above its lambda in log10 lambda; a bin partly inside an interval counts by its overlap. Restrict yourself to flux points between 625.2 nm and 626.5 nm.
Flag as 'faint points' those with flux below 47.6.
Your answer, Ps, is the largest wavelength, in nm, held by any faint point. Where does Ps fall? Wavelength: 625.548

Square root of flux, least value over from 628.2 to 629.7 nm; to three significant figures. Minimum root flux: 6.83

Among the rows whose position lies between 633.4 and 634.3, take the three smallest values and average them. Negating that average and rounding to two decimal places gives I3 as -46.86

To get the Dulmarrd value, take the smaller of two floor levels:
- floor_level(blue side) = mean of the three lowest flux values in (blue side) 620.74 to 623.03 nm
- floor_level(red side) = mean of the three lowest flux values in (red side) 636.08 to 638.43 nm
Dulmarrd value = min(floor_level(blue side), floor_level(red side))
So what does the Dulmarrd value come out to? 44.7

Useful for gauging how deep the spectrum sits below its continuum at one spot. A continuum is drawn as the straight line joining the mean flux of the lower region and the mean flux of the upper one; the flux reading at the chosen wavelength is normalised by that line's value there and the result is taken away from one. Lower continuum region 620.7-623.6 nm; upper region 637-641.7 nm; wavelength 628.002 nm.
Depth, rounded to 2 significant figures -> -0.012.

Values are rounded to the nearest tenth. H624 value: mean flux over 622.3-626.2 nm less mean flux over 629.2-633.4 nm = 0.1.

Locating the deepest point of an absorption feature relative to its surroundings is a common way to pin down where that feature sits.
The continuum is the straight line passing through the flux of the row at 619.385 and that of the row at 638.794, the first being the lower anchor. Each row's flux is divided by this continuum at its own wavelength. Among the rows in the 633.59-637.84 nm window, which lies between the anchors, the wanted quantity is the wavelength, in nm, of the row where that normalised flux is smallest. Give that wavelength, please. 636.152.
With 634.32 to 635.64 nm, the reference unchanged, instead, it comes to 634.835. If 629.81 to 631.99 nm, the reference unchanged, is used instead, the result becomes 631.918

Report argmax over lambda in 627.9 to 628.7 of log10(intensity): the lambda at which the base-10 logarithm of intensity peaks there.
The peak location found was 628.436 nm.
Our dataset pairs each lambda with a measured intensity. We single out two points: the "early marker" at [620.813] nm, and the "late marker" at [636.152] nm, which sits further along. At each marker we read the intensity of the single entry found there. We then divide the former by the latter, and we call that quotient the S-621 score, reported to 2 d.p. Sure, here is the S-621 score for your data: 1.18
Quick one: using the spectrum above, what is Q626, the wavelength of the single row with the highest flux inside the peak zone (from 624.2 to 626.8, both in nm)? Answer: 625.981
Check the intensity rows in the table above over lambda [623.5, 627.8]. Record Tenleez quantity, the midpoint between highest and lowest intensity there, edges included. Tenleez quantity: 48.7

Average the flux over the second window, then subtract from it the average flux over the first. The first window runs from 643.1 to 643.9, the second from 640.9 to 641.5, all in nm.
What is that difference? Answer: -0.9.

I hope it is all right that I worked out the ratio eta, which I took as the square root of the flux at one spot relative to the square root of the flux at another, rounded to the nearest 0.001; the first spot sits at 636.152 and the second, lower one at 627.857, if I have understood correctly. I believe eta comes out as 0.962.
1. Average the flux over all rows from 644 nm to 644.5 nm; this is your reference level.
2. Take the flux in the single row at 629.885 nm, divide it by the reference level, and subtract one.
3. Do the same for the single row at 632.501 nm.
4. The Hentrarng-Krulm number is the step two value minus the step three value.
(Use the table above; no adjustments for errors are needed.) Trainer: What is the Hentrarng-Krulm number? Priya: -0.04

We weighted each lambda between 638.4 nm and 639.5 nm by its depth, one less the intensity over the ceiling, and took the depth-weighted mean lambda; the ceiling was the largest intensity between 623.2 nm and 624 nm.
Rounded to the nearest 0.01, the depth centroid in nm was 638.86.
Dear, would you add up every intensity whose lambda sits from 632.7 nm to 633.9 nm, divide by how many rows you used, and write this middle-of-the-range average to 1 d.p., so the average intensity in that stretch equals 47.2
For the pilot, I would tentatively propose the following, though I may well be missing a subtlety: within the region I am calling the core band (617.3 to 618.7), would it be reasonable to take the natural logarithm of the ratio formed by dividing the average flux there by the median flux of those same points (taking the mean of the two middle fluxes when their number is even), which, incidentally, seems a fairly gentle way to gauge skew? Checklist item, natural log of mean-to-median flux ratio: -0.0013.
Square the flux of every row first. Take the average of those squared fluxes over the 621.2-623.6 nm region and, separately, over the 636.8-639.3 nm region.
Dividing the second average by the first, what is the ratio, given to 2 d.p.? 0.94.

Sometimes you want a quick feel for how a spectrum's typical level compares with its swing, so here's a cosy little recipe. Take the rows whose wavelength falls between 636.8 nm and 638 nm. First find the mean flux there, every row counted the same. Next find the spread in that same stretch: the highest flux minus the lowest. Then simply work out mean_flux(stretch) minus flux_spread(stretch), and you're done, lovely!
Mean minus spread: 42.6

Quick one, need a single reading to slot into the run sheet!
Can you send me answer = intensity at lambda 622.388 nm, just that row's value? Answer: 49.73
